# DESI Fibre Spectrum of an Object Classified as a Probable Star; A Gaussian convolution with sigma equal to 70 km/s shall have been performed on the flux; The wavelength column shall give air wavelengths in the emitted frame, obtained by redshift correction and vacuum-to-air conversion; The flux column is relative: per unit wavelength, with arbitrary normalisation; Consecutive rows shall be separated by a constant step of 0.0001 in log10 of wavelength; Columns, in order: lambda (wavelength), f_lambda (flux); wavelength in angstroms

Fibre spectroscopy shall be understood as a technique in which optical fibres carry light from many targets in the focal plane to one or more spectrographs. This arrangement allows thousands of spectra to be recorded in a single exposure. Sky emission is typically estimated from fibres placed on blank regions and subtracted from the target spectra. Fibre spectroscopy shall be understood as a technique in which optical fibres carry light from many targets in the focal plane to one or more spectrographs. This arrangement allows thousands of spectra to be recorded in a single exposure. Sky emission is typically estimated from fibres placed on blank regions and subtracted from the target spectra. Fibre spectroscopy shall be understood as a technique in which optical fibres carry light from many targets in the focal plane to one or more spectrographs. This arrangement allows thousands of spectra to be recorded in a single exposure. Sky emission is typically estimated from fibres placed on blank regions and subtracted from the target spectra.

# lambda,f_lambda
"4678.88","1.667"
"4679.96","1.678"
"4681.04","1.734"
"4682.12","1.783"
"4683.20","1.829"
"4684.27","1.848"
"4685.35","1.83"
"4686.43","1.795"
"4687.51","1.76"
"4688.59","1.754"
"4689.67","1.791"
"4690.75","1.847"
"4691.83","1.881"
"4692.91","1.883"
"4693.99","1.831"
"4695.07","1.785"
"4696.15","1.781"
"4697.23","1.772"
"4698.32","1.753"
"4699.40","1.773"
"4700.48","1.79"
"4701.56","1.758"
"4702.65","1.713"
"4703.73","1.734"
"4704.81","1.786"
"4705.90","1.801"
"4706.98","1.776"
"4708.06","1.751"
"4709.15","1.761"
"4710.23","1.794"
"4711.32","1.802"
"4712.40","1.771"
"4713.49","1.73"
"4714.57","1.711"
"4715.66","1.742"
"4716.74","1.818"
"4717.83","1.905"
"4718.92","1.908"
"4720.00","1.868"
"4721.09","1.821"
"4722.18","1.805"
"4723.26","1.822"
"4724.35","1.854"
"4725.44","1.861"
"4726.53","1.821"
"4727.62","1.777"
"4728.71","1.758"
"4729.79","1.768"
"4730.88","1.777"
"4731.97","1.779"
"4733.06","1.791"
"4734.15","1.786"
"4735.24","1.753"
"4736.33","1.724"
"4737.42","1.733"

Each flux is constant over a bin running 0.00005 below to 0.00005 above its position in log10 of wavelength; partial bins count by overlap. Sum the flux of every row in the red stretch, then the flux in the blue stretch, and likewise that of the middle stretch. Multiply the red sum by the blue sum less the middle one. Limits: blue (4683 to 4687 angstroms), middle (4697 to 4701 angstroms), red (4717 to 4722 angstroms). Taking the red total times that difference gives 1.6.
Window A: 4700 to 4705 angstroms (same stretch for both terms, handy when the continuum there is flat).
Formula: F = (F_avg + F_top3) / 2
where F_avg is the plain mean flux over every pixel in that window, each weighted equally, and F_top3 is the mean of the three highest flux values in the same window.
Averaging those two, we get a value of 1.77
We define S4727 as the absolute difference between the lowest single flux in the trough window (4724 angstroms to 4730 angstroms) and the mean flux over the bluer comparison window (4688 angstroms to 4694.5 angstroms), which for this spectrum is 0.073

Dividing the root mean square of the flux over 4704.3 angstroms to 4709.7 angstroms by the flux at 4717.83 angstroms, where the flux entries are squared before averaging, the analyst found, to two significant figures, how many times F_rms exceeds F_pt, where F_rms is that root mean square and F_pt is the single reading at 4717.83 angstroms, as 0.93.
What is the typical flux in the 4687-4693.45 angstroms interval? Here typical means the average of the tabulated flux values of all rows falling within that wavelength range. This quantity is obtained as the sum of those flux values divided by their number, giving 1.82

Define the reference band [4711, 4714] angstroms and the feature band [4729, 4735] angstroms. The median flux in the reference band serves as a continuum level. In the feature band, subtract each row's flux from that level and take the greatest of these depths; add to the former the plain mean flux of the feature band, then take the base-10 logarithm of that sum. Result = 0.251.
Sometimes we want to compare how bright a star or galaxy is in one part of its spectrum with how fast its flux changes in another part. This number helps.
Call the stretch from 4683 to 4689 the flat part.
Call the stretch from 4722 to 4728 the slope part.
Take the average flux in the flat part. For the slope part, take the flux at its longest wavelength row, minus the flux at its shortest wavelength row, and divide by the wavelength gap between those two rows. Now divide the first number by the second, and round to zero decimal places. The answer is -350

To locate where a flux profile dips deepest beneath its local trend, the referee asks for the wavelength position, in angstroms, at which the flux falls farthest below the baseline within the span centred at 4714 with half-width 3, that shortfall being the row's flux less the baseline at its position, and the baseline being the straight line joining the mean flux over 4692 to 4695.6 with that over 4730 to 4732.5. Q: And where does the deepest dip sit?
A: 4714.57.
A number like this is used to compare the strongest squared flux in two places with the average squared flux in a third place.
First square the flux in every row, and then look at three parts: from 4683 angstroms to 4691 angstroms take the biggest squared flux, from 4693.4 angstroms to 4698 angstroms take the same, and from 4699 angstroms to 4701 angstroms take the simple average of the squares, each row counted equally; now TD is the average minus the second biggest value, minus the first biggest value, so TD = -3.59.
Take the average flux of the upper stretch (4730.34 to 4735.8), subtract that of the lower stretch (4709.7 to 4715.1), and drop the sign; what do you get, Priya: 0.02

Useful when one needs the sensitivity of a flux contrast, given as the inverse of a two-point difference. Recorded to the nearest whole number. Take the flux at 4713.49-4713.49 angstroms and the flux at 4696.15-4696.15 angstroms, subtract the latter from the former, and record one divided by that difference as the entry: -20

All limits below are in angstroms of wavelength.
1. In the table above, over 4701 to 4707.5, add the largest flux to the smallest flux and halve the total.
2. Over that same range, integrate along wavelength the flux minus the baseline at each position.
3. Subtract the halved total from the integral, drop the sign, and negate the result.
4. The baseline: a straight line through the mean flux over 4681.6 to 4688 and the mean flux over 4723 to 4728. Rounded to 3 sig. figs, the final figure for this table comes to -2.12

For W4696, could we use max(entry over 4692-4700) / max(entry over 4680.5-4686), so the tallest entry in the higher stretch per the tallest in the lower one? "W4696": 1.02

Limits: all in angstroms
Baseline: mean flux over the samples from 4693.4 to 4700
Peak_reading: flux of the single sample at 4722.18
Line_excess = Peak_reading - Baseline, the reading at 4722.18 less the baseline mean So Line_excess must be 0.02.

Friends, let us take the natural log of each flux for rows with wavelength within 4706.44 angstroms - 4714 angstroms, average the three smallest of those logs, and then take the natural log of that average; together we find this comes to -0.583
